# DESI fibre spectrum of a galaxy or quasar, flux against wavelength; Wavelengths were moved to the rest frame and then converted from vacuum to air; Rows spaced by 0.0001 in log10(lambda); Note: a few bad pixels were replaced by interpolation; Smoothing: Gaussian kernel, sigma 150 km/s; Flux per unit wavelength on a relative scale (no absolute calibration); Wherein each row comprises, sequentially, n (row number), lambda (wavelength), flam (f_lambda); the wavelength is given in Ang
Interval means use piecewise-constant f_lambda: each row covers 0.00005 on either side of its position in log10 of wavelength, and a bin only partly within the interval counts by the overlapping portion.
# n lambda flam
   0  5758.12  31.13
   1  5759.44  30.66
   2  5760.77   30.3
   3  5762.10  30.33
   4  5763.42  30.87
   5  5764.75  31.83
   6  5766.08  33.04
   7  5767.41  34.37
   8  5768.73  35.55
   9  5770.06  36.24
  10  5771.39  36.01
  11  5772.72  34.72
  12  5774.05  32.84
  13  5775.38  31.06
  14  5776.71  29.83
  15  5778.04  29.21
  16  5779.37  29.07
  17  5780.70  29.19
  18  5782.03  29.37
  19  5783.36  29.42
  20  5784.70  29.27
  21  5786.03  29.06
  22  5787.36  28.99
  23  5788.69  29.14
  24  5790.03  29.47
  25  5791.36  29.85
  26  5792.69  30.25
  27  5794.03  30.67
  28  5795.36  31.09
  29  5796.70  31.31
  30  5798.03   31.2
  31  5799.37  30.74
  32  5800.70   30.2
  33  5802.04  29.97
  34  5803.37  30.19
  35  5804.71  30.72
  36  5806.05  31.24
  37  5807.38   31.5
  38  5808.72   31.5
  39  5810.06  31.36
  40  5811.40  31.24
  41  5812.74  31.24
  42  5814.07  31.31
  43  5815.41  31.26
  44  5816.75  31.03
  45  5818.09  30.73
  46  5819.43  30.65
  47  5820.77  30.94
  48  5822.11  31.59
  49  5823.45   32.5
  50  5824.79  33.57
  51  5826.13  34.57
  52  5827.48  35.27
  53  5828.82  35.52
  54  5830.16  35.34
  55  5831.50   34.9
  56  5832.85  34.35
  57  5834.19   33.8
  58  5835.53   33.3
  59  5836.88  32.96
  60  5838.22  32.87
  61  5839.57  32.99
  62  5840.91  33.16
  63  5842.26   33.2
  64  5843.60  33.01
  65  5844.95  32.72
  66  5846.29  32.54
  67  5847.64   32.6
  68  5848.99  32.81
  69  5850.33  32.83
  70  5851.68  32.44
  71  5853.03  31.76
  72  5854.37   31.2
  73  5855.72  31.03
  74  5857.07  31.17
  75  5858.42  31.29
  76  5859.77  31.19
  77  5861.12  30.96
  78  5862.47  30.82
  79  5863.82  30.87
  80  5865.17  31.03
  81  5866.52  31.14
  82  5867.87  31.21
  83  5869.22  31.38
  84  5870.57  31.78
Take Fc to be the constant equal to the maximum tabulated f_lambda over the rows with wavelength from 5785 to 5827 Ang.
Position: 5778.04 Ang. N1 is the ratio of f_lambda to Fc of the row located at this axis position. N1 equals 0.845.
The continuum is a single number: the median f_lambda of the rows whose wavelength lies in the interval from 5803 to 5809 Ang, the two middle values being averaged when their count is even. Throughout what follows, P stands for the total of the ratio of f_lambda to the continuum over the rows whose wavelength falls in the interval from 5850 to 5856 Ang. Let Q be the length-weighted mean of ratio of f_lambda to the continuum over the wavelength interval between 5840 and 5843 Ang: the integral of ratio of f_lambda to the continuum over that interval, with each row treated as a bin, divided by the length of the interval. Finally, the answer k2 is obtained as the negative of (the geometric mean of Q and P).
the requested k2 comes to -2.3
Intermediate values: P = 5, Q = 1.06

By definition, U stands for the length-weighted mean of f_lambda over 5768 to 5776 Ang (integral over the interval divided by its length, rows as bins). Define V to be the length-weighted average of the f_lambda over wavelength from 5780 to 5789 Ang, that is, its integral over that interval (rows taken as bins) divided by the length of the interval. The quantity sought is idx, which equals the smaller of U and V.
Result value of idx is 29.2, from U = 34.4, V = 29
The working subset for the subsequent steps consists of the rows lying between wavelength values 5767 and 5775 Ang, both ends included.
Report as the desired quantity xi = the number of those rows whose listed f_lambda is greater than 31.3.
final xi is 6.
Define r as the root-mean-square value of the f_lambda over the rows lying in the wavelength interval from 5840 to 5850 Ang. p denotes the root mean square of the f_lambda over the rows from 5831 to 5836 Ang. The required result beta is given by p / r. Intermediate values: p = 34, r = 33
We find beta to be 1.04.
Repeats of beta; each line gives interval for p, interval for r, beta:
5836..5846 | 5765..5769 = 0.96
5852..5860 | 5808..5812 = 1.00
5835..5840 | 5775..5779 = 1.10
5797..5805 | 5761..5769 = 0.93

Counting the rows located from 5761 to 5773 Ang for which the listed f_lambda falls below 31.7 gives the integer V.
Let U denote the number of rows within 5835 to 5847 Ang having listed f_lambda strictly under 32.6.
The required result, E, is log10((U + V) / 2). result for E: 0.176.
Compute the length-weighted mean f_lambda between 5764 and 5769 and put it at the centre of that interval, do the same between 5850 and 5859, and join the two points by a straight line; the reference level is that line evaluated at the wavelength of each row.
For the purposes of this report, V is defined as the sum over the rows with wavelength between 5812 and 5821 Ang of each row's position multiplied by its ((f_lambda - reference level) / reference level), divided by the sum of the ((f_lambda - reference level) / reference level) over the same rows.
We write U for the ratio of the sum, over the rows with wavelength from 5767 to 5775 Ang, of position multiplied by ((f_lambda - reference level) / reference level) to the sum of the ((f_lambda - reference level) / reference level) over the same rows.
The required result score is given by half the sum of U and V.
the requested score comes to 5793.5 Ang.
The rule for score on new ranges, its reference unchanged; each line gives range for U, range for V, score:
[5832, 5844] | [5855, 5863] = 5848.4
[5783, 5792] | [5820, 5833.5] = 5808.6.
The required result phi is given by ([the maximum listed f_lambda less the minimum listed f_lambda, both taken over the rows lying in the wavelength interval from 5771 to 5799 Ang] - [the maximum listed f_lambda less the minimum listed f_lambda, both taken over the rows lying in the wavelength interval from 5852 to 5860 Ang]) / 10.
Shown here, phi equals 0.6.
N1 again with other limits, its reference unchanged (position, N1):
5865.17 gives 0.898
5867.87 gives 0.903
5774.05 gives 0.950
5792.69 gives 0.875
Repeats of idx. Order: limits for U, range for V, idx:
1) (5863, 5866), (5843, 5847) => 31.0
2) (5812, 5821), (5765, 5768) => 31.0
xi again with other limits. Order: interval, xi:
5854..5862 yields 0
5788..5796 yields 0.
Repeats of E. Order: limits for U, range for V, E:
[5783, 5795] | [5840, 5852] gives 0.653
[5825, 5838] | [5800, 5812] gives 0.653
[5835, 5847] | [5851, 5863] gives 0.602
